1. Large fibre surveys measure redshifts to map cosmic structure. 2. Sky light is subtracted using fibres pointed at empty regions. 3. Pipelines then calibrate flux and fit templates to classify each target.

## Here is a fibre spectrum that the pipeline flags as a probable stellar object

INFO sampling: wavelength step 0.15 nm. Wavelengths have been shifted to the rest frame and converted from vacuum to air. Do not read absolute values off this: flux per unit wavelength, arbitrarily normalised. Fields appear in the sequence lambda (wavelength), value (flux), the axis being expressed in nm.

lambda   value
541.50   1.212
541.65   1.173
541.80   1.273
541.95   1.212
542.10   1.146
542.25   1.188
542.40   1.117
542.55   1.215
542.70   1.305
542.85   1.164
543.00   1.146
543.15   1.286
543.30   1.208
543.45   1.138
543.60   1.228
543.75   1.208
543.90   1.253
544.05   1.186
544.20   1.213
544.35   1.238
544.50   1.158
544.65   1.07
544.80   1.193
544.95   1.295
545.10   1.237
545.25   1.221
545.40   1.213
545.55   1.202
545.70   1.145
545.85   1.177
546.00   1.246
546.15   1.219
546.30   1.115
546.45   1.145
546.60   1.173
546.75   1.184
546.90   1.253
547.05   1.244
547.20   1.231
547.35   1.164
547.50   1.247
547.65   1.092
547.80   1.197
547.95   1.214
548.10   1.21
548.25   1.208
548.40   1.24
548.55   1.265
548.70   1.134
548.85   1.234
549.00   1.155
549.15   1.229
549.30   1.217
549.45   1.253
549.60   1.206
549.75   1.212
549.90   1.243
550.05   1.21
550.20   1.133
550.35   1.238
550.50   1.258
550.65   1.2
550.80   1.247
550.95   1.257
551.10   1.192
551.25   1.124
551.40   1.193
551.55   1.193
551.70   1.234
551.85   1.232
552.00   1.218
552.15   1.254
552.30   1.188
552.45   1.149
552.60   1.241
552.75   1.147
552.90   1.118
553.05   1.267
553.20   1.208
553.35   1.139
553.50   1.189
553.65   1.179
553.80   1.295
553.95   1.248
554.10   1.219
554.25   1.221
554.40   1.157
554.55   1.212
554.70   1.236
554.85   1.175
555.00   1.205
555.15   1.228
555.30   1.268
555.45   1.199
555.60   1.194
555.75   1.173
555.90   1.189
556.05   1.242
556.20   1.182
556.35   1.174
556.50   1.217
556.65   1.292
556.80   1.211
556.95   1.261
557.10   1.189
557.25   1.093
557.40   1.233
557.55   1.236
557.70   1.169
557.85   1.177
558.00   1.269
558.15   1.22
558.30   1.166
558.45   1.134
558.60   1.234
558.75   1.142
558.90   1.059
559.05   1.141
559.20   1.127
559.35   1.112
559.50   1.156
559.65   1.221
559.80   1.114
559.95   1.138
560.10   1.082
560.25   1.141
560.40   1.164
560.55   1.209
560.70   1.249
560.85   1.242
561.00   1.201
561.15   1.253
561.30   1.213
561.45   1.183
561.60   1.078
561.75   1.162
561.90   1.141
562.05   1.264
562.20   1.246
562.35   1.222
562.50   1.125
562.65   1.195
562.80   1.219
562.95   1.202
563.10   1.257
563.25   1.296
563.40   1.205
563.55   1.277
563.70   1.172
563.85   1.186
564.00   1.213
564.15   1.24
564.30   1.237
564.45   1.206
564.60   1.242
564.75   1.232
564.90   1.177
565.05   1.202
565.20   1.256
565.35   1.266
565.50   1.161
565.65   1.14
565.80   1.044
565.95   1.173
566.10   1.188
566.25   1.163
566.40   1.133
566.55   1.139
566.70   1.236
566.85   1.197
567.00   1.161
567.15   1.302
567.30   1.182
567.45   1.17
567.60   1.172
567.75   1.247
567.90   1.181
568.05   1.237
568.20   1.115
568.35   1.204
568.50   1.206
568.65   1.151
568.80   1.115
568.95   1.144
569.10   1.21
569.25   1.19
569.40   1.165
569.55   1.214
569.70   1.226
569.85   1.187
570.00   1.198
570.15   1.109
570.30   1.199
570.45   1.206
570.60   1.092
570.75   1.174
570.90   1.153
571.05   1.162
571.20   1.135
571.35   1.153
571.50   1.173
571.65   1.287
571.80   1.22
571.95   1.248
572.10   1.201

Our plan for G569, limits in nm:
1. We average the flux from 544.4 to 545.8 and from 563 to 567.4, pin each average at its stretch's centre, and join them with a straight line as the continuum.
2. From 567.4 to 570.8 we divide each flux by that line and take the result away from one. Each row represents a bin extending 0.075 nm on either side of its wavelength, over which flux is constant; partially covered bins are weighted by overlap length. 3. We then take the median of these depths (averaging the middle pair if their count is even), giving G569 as 0.015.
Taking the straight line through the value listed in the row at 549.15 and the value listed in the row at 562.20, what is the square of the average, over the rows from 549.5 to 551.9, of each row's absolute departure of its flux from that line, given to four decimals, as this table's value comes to 0.0010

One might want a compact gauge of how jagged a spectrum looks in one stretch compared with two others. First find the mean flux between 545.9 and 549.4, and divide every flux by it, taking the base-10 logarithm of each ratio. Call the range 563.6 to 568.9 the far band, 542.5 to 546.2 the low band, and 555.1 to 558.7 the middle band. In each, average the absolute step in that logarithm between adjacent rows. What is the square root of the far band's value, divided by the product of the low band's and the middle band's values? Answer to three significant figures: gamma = 311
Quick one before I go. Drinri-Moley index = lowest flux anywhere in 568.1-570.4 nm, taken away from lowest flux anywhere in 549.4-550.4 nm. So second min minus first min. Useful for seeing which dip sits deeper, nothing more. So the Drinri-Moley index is 0.024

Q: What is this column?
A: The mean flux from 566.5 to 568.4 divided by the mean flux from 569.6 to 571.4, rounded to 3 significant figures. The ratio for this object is 1.03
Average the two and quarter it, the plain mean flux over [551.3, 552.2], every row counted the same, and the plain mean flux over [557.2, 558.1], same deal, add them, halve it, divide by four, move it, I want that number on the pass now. 0.302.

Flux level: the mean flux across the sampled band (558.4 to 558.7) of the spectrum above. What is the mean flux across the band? 1.18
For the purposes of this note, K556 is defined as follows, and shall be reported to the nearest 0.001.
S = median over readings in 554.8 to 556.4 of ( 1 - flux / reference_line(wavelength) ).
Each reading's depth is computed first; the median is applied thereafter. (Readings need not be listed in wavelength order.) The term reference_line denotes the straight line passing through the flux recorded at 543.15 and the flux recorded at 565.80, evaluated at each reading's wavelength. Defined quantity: -0.036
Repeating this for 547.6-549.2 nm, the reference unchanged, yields 0.019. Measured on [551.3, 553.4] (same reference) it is -0.011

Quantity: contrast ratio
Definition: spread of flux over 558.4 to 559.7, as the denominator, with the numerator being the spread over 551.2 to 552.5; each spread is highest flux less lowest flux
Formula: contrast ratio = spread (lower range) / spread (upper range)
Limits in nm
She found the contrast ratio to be 0.74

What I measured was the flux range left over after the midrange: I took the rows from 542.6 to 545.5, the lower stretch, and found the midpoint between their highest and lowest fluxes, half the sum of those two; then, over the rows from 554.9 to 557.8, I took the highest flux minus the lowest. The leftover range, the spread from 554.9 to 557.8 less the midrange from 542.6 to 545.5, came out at -0.99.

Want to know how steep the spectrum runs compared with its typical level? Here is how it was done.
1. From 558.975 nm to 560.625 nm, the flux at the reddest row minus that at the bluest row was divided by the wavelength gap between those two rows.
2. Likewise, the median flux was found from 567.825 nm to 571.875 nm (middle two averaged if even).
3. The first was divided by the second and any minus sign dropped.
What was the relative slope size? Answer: 0.038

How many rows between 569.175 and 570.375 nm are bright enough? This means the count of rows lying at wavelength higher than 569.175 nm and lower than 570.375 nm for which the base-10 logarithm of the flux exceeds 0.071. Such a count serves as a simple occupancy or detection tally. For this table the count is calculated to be 6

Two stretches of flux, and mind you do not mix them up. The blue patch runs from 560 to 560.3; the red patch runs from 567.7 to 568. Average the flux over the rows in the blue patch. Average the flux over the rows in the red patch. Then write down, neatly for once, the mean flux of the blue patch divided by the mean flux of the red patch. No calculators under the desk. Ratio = 0.92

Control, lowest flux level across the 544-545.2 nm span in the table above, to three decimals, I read 1.070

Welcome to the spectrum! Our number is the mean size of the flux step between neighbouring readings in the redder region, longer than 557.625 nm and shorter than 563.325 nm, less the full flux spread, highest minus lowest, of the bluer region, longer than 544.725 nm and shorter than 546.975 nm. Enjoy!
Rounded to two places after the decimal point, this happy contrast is -0.13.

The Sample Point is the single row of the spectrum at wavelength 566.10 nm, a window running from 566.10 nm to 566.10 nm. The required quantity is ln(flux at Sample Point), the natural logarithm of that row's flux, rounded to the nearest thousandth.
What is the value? 0.172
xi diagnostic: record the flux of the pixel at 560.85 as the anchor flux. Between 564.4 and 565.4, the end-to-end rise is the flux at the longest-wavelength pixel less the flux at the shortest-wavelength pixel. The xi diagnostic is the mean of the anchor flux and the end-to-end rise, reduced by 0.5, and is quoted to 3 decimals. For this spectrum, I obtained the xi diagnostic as 0.151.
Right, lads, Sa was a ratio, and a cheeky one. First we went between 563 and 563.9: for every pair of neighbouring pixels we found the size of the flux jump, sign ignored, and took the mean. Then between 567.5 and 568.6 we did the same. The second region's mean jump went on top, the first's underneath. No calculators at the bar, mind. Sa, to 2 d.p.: 1.06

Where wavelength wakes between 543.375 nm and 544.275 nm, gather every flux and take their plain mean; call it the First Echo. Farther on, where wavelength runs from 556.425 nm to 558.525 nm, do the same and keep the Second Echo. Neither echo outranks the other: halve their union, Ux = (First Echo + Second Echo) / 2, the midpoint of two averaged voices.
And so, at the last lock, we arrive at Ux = 1.20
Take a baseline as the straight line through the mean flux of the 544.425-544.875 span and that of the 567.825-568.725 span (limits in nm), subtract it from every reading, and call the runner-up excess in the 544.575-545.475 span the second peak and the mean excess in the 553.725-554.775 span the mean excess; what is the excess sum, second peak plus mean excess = 0.17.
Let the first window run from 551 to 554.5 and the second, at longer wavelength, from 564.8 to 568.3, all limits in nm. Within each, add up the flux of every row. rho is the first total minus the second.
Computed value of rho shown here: 0.4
